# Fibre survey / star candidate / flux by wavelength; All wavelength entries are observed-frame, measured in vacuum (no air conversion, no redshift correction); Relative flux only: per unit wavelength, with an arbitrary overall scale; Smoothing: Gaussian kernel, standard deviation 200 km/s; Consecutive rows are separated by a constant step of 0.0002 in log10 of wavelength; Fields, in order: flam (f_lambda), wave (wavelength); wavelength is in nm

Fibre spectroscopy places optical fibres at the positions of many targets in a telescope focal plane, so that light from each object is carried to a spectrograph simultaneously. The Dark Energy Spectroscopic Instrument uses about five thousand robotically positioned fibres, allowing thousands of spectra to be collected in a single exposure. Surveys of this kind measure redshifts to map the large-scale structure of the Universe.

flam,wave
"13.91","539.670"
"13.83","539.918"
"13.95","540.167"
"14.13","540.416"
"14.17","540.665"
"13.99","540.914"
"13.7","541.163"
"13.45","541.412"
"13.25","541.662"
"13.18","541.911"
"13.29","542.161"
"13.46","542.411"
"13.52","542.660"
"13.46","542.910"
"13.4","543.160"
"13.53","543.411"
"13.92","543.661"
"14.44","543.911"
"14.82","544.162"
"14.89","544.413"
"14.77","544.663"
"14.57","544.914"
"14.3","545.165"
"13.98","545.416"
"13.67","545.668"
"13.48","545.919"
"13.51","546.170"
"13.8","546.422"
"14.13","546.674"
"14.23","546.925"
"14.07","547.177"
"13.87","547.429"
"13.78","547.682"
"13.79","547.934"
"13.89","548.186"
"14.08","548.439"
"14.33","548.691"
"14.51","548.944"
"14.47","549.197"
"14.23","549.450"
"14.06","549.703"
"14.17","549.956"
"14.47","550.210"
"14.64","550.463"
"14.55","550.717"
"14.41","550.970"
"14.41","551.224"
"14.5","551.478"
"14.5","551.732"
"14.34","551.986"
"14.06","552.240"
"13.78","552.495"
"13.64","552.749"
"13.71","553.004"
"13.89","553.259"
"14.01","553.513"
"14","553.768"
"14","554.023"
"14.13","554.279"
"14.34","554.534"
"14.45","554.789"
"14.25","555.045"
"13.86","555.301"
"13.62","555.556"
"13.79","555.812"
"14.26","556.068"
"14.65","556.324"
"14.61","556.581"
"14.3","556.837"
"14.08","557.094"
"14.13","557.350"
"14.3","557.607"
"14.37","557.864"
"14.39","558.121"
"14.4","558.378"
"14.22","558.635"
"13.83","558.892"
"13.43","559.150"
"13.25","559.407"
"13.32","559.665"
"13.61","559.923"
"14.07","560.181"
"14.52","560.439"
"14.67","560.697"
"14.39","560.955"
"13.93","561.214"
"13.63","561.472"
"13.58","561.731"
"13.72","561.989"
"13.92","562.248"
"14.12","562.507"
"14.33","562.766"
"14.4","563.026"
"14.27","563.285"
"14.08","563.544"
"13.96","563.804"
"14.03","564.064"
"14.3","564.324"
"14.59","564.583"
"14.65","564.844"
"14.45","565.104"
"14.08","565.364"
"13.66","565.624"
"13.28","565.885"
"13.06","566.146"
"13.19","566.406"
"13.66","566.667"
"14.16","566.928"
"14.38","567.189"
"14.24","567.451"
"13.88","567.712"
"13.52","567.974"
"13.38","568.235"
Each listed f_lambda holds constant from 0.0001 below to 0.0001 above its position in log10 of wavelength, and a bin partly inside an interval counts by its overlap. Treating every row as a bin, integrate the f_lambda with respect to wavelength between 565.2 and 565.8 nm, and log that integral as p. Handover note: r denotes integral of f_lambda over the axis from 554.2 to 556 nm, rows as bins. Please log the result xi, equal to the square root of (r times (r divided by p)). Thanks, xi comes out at 8.8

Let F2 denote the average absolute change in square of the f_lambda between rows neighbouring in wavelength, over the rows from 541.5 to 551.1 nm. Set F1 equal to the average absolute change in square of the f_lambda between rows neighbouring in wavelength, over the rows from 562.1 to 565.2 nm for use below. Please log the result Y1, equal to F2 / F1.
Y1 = 1.07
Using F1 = 4.7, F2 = 5.0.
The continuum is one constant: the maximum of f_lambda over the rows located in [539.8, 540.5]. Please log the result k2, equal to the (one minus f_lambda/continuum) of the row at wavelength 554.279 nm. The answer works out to 0.000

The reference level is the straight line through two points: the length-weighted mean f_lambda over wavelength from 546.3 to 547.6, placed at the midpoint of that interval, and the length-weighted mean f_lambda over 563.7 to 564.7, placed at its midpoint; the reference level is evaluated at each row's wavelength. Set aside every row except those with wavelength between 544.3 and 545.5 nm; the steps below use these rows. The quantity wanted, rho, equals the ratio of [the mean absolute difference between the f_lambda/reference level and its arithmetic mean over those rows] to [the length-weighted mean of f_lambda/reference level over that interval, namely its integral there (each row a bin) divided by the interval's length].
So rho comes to 0.020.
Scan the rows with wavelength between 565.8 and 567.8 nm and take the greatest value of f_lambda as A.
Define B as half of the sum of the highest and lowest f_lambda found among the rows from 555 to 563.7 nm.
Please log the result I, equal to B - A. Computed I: -0.42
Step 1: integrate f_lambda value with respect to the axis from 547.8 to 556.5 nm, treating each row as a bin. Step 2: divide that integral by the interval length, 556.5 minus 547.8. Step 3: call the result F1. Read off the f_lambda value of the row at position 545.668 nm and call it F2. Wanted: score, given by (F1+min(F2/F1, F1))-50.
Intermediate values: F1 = 14.2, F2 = 13.67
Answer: -34.9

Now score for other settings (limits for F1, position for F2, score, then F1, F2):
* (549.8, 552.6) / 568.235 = -34.7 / 14.3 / 13.38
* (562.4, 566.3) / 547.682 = -34.9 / 14.1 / 13.78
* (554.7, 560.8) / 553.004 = -34.9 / 14.1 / 13.71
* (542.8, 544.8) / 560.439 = -34.8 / 14.2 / 14.52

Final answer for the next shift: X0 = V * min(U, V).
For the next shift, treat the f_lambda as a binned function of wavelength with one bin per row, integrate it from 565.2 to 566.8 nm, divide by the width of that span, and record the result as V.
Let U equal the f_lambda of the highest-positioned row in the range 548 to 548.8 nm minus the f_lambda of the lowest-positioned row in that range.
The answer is 6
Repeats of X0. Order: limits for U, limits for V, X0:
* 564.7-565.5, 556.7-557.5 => -8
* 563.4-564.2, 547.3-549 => -1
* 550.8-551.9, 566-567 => 1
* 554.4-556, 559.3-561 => -8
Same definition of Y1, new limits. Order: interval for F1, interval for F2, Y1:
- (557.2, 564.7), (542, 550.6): 0.91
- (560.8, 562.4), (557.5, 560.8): 0.97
